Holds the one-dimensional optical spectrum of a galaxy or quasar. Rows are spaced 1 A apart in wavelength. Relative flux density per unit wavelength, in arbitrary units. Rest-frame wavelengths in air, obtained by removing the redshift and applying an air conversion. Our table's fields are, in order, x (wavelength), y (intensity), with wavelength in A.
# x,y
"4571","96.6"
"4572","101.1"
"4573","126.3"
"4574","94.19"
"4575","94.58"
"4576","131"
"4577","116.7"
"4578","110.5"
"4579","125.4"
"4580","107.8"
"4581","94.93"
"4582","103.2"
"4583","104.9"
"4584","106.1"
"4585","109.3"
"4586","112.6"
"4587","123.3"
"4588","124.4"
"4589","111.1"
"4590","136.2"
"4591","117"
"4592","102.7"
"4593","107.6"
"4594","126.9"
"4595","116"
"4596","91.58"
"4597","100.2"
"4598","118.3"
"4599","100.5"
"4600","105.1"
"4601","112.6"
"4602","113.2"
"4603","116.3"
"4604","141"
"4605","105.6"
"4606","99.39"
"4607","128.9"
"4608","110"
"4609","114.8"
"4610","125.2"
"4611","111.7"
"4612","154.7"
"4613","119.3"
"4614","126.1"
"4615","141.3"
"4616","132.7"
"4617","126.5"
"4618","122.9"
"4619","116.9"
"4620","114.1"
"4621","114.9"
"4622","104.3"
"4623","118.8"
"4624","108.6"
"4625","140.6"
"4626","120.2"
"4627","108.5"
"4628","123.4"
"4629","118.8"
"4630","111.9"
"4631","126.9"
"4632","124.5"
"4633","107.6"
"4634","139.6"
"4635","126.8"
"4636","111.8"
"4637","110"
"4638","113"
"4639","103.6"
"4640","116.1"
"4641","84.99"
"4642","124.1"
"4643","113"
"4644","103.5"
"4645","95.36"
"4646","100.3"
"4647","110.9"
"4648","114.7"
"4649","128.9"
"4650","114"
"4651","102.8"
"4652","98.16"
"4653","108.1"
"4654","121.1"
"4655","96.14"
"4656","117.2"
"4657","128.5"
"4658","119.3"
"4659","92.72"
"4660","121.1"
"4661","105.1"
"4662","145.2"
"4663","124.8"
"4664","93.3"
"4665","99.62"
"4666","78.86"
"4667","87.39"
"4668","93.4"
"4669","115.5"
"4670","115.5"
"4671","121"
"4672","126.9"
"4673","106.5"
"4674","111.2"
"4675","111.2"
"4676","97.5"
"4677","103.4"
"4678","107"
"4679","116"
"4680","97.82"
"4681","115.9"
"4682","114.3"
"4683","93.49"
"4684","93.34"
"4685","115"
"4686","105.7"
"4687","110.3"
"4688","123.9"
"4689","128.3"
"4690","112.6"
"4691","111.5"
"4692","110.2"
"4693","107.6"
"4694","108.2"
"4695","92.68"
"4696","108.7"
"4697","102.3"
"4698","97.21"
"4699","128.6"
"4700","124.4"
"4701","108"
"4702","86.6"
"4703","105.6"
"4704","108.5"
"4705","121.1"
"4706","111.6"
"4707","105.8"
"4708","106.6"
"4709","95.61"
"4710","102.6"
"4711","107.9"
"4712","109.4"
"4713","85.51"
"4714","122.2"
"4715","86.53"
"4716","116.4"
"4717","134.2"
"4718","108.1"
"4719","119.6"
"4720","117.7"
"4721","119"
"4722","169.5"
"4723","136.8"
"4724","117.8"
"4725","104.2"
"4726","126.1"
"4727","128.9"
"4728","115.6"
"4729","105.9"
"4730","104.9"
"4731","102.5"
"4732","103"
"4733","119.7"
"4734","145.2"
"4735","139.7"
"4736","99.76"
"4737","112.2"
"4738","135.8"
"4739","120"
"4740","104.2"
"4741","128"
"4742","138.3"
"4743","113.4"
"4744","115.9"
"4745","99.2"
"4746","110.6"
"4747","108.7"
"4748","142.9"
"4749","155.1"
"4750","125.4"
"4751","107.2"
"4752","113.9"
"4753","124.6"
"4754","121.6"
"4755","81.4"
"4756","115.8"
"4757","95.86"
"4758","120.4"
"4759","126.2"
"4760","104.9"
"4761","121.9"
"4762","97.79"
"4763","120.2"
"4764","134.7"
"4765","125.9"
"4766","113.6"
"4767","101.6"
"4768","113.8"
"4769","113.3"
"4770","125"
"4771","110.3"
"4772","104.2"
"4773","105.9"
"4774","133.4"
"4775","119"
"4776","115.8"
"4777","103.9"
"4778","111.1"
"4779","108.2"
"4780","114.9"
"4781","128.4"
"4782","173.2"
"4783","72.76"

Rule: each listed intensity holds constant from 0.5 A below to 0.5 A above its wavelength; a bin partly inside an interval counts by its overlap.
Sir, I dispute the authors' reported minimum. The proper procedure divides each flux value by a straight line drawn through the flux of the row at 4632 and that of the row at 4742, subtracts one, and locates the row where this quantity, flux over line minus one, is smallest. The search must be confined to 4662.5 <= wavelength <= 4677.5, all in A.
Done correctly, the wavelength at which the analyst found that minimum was 4666 A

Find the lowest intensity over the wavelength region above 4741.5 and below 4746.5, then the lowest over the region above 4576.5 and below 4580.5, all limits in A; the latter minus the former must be 9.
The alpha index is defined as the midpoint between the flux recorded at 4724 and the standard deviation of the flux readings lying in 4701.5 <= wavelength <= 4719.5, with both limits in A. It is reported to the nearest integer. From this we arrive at 65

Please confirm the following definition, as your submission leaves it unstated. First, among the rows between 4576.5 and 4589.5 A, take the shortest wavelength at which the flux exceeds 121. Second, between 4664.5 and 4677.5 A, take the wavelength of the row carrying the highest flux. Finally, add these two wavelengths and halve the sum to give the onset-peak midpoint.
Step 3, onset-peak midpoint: 4625.5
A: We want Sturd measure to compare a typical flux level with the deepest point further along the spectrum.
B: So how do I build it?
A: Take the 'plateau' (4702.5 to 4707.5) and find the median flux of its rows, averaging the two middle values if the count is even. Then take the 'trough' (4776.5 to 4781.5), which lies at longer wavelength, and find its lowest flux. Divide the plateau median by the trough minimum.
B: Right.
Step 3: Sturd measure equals 1.04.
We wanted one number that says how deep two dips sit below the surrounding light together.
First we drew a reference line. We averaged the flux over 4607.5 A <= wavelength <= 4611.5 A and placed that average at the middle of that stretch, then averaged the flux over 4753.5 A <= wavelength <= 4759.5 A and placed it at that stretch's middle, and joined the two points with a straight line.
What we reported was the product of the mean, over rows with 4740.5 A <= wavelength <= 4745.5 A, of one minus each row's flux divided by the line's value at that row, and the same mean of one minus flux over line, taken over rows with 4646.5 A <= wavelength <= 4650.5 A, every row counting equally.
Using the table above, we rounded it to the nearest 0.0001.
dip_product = 0.0020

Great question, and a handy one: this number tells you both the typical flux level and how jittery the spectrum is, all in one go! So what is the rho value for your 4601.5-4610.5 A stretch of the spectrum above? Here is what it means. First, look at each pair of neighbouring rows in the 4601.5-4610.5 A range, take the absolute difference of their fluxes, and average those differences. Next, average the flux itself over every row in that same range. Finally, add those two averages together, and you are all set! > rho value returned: 134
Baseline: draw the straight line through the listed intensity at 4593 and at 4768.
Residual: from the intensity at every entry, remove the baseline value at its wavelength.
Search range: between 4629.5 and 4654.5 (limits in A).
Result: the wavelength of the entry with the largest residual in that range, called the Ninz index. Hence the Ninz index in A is 4634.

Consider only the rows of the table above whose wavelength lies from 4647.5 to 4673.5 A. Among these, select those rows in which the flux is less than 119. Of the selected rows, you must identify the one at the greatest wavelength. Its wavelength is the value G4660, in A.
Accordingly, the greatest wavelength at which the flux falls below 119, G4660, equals 4673 A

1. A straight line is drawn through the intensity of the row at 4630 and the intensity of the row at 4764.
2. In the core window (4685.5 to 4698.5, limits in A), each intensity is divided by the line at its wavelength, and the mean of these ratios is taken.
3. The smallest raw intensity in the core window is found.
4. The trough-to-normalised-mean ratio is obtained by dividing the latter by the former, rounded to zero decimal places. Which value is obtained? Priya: 104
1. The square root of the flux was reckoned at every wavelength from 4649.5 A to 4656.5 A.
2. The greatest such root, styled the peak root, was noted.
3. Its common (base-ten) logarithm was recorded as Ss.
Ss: 1.04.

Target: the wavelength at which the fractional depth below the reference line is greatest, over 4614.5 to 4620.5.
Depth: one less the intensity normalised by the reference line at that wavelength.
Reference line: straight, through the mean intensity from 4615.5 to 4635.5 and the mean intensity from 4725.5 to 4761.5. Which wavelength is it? 4620 A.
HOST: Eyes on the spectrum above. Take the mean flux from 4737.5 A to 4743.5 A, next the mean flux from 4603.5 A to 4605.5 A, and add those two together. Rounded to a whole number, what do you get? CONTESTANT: 247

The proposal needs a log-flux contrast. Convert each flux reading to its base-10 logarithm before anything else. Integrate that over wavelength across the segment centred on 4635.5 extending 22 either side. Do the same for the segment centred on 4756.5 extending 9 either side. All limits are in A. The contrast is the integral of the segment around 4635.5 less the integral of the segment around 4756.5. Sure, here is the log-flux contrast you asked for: 53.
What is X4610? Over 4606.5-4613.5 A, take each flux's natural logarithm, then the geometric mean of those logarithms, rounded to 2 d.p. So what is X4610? 4.81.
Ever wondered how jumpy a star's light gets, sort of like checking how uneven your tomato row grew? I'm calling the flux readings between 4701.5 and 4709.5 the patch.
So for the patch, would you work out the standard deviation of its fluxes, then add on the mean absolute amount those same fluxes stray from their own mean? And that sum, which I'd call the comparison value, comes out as 17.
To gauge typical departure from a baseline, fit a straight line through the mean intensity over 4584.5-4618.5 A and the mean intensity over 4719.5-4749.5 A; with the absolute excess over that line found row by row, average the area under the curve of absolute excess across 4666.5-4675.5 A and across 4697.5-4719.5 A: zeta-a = 211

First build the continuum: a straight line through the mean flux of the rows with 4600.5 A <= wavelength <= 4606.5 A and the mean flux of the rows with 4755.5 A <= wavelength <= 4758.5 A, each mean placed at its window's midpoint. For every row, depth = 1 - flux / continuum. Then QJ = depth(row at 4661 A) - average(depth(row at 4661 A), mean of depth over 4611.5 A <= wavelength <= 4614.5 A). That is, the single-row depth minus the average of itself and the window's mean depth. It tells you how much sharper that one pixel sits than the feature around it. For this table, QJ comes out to 0.118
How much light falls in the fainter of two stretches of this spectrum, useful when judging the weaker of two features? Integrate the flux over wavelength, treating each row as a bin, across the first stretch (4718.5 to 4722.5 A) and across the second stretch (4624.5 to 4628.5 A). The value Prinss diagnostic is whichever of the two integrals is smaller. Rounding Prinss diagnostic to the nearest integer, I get 493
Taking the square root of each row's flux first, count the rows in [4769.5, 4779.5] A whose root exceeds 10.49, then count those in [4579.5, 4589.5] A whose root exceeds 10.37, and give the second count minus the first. 0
